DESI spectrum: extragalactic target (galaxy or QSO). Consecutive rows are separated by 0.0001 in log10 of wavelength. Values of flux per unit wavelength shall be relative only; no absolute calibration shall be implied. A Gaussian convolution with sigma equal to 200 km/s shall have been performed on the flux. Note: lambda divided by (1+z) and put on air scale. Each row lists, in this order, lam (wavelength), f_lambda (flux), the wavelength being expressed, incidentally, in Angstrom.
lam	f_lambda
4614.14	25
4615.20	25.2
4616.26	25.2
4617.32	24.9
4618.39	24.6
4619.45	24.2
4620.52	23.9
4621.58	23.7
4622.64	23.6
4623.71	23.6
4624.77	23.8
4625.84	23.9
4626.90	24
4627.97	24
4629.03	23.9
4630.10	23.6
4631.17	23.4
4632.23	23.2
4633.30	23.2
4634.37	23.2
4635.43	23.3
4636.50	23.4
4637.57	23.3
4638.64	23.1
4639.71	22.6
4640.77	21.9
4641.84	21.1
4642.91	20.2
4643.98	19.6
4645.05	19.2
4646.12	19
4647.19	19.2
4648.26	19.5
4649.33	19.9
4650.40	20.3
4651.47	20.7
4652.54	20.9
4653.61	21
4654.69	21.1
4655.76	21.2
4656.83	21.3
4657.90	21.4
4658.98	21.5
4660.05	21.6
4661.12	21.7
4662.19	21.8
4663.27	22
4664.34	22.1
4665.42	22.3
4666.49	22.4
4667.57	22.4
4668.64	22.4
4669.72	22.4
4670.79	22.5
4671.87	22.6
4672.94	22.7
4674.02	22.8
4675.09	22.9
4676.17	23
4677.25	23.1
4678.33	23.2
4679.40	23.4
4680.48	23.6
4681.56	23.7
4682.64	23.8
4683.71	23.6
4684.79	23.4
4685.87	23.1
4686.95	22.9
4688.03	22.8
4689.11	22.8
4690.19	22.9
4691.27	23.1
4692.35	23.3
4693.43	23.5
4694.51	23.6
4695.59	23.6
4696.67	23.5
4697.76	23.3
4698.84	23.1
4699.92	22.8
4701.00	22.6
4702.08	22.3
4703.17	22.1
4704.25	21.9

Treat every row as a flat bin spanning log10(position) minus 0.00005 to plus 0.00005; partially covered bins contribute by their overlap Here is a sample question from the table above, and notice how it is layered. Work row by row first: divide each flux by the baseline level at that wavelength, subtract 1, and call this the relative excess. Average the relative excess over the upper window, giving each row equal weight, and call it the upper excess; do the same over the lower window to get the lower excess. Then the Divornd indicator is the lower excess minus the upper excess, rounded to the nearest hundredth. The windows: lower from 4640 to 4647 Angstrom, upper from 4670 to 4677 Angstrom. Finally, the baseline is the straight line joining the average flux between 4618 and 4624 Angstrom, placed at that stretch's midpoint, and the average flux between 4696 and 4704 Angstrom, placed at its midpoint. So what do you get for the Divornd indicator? -0.13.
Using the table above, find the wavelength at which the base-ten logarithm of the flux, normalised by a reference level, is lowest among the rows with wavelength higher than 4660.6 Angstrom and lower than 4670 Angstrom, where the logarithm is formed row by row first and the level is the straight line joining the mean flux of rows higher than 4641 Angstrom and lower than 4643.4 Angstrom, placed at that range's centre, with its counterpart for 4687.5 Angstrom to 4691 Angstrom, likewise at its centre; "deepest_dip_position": 4661.12 Angstrom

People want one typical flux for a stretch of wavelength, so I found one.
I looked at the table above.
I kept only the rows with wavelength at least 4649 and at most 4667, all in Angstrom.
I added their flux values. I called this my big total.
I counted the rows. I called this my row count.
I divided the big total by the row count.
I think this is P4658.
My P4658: 21.4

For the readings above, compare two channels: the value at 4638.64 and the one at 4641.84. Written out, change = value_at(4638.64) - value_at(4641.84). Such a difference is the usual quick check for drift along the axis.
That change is 2.0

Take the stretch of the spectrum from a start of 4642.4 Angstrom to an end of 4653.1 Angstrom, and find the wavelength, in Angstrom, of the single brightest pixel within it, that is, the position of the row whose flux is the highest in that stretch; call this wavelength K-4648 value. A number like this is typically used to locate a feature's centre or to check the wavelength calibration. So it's 4652.54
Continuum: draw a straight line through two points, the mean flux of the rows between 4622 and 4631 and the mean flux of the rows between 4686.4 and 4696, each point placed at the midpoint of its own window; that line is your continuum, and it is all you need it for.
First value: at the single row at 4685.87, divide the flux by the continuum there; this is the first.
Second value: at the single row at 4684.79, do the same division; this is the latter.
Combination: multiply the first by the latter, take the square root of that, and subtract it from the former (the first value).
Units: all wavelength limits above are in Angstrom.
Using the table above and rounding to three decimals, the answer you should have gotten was -0.006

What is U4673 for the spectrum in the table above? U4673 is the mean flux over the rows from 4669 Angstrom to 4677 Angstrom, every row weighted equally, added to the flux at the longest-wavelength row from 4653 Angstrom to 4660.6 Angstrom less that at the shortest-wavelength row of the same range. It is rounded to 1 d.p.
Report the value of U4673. 23.3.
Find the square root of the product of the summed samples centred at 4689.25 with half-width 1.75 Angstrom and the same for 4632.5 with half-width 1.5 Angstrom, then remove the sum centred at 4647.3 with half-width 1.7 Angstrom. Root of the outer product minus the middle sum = 11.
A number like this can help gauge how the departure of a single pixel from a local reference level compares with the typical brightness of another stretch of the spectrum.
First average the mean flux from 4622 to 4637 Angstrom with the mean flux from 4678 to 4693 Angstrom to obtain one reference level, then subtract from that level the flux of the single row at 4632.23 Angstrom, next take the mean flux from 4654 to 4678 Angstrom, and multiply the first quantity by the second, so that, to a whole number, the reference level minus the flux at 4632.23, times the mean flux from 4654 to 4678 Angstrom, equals 5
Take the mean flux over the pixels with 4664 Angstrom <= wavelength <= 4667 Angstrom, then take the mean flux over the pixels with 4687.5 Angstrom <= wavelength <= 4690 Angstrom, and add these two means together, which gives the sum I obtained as 45.1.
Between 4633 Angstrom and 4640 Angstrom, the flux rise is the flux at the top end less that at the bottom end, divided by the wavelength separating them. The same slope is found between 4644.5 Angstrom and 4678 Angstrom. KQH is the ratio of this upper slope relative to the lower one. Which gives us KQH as -1.3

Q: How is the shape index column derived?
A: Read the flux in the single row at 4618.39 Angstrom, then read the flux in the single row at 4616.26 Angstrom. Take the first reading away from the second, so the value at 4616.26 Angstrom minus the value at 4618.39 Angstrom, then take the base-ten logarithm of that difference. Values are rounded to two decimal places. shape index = -0.22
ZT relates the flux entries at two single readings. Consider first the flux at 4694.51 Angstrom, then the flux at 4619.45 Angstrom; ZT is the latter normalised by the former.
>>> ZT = 1.03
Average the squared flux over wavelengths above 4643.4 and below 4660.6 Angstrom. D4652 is 420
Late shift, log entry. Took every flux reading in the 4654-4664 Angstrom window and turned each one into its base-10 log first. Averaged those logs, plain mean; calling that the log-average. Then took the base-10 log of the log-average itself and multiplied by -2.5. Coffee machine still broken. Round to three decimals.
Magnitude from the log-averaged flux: -0.312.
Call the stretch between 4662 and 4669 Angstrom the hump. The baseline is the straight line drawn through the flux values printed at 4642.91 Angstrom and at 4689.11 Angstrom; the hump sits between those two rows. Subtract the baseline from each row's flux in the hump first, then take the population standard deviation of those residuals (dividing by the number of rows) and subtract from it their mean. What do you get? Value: -0.6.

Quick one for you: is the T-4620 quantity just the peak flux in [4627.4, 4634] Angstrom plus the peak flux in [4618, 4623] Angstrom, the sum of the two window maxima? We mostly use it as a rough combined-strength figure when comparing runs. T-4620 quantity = 48.6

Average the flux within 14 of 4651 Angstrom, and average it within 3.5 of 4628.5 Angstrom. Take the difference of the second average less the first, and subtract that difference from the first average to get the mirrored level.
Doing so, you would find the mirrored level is 18.3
